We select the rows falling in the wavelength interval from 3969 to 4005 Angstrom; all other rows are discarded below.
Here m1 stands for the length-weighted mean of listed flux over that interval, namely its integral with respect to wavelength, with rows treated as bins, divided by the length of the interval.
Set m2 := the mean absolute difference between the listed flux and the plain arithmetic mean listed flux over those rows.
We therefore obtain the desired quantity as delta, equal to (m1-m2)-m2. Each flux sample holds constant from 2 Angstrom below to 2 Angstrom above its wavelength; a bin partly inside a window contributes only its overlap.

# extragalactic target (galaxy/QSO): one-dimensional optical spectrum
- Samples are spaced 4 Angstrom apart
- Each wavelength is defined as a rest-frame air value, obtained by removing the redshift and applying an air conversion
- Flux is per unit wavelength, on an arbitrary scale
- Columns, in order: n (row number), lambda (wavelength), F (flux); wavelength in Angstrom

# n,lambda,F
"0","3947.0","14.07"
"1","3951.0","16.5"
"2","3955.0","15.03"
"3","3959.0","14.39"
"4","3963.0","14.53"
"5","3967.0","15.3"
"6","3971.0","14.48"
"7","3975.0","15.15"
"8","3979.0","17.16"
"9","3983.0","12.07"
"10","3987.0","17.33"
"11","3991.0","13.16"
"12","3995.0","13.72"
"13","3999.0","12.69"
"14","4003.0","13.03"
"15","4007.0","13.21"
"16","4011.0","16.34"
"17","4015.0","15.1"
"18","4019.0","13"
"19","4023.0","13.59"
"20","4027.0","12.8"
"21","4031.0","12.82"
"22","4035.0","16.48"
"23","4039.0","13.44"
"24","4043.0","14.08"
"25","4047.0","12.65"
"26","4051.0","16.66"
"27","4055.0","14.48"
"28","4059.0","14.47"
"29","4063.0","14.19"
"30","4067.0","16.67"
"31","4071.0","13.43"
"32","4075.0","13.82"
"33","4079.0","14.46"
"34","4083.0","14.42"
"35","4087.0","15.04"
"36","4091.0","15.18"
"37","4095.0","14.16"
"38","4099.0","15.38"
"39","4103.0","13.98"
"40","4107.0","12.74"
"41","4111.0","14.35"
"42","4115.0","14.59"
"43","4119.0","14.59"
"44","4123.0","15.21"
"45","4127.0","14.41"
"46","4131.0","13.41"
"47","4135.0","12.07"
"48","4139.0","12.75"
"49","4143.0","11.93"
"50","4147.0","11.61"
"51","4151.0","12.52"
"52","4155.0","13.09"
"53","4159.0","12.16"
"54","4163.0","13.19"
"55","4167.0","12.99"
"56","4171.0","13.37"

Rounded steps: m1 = 14.3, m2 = 1.5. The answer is 11.3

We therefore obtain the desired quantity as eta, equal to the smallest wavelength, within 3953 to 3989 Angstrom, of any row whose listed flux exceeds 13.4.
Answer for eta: 3955.0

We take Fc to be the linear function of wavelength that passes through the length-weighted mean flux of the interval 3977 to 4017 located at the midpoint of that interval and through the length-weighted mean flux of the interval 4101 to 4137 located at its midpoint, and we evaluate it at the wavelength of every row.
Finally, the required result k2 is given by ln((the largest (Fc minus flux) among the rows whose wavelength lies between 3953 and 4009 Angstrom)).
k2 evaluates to 0.9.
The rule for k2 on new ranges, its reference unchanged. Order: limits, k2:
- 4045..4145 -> 0.6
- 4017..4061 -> 0.4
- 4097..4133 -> 0.2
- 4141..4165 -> 0.8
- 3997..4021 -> 0.5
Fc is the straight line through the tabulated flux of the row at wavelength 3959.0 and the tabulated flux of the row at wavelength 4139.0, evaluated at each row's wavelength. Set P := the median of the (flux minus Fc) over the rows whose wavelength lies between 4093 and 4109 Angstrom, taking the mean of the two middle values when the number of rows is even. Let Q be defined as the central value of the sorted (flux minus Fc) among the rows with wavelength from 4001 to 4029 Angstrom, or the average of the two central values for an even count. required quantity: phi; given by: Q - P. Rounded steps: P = 0.96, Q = -0.7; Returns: -1.7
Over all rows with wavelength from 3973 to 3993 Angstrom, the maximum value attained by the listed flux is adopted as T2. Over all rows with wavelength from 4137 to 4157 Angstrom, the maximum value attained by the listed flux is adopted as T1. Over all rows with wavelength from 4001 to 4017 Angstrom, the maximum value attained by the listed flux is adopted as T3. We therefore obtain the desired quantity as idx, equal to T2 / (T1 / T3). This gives 21.6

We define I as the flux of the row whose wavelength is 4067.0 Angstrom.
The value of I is 16.67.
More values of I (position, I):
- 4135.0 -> 12.07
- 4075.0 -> 13.82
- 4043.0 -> 14.08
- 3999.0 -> 12.69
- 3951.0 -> 16.5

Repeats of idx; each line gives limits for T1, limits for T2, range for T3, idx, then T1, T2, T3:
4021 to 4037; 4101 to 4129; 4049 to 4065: 15.4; 16.48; 15.21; 16.66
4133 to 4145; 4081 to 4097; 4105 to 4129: 18.1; 12.75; 15.18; 15.21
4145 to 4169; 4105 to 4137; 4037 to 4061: 19.2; 13.19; 15.21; 16.66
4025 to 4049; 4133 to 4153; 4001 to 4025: 12.6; 16.48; 12.75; 16.34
